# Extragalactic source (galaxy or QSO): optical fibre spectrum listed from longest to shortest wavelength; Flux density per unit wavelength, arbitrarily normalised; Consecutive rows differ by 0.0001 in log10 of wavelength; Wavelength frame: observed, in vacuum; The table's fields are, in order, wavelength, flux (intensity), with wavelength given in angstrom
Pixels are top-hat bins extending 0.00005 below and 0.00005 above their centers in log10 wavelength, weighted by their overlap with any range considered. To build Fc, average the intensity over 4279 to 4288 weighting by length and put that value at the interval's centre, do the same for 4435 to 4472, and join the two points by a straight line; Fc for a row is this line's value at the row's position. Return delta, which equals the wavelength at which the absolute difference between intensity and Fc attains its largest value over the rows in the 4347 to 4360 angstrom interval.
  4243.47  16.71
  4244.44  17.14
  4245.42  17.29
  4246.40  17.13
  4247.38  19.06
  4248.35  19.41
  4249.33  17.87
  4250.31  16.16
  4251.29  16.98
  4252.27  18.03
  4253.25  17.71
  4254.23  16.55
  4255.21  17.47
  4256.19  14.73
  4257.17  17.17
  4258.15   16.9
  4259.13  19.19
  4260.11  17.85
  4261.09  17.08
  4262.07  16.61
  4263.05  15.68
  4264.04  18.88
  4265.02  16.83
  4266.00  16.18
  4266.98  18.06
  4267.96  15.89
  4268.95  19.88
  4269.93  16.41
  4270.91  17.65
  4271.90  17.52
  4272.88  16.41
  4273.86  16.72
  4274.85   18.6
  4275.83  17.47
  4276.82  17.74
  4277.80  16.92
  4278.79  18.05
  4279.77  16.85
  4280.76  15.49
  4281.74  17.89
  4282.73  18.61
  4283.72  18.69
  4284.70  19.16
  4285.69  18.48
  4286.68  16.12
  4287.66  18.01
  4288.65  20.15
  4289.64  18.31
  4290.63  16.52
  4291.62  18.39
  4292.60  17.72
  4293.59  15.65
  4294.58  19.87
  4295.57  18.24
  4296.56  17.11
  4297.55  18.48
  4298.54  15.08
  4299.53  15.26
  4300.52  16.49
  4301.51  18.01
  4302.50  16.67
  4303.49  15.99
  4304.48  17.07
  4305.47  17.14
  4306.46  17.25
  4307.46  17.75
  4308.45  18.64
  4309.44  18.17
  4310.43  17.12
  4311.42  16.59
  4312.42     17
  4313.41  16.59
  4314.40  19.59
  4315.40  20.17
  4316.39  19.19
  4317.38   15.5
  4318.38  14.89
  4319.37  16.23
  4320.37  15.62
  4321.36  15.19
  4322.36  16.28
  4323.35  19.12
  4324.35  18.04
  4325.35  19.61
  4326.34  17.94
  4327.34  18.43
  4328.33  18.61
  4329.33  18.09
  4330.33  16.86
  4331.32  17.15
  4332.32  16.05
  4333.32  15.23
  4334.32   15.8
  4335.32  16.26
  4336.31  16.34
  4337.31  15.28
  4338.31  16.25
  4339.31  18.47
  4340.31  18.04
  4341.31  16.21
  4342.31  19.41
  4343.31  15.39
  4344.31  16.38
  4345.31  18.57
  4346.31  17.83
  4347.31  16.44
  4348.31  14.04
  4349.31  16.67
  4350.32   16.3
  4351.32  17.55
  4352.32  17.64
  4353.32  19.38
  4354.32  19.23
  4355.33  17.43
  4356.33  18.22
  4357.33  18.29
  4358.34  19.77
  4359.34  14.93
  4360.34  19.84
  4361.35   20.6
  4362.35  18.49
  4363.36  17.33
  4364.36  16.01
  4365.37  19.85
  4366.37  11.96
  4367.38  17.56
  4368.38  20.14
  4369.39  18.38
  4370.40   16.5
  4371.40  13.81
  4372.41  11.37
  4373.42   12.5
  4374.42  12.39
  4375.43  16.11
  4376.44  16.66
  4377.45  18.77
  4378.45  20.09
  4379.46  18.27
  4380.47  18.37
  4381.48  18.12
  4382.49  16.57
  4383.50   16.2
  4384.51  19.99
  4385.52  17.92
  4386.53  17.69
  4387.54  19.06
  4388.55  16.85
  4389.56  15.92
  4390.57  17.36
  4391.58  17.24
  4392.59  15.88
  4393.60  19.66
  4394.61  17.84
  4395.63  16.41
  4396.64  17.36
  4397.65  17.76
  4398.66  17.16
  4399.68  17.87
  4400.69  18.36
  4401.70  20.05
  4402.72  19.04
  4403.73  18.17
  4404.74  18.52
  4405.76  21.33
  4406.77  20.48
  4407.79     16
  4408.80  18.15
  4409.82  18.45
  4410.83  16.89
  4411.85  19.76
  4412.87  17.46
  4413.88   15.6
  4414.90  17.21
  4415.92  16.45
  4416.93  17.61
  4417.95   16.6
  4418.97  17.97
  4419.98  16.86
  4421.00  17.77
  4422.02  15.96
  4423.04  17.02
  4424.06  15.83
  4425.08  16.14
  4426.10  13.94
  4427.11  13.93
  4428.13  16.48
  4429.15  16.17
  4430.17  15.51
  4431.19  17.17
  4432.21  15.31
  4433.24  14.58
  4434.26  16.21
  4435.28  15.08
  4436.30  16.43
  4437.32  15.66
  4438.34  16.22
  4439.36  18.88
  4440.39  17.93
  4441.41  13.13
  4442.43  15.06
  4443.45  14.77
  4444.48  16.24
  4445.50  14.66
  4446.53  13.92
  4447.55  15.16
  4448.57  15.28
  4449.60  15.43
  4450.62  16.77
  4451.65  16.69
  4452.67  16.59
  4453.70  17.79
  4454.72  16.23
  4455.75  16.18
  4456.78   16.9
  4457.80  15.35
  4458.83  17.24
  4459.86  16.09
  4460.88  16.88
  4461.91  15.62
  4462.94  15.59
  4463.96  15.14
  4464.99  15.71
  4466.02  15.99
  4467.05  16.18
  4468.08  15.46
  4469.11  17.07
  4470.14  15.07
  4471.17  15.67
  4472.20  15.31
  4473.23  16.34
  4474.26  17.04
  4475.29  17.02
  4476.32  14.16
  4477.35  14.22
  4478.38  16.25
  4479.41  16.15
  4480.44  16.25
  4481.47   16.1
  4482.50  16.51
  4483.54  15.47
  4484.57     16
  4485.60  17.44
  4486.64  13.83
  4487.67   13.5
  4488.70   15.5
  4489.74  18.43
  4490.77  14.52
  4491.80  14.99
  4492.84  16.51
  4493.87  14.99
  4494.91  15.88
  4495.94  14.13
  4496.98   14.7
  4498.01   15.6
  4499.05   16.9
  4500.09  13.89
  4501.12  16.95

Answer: 4348.31 angstrom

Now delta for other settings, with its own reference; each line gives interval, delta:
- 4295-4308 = 4298.54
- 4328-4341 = 4333.32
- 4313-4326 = 4315.40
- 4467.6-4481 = 4476.32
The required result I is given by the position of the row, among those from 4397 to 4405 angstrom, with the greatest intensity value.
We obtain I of 4401.70 angstrom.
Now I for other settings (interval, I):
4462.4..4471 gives 4469.11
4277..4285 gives 4284.70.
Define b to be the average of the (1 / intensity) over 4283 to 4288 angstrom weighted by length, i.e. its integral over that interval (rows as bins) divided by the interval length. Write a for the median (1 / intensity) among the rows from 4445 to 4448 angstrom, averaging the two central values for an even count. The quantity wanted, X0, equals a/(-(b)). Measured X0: -1.23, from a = 0.068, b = 0.0554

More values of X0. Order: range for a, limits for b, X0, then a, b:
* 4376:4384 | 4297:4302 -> -0.91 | 0.055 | 0.0604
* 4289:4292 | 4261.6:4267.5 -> -0.93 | 0.055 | 0.0590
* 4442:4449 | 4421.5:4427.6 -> -1.02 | 0.066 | 0.0650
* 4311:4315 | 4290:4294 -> -1.02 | 0.060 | 0.0586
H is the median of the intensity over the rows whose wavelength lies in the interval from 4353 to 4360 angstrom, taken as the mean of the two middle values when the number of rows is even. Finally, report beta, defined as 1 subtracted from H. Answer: 17.3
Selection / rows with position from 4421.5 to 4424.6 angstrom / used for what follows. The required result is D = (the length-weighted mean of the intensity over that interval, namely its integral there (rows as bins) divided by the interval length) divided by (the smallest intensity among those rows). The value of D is 1.03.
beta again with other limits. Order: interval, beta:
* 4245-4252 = 16.3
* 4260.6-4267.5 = 15.8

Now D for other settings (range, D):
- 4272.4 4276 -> 1.05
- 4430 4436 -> 1.07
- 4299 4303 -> 1.09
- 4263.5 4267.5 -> 1.08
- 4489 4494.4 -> 1.09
